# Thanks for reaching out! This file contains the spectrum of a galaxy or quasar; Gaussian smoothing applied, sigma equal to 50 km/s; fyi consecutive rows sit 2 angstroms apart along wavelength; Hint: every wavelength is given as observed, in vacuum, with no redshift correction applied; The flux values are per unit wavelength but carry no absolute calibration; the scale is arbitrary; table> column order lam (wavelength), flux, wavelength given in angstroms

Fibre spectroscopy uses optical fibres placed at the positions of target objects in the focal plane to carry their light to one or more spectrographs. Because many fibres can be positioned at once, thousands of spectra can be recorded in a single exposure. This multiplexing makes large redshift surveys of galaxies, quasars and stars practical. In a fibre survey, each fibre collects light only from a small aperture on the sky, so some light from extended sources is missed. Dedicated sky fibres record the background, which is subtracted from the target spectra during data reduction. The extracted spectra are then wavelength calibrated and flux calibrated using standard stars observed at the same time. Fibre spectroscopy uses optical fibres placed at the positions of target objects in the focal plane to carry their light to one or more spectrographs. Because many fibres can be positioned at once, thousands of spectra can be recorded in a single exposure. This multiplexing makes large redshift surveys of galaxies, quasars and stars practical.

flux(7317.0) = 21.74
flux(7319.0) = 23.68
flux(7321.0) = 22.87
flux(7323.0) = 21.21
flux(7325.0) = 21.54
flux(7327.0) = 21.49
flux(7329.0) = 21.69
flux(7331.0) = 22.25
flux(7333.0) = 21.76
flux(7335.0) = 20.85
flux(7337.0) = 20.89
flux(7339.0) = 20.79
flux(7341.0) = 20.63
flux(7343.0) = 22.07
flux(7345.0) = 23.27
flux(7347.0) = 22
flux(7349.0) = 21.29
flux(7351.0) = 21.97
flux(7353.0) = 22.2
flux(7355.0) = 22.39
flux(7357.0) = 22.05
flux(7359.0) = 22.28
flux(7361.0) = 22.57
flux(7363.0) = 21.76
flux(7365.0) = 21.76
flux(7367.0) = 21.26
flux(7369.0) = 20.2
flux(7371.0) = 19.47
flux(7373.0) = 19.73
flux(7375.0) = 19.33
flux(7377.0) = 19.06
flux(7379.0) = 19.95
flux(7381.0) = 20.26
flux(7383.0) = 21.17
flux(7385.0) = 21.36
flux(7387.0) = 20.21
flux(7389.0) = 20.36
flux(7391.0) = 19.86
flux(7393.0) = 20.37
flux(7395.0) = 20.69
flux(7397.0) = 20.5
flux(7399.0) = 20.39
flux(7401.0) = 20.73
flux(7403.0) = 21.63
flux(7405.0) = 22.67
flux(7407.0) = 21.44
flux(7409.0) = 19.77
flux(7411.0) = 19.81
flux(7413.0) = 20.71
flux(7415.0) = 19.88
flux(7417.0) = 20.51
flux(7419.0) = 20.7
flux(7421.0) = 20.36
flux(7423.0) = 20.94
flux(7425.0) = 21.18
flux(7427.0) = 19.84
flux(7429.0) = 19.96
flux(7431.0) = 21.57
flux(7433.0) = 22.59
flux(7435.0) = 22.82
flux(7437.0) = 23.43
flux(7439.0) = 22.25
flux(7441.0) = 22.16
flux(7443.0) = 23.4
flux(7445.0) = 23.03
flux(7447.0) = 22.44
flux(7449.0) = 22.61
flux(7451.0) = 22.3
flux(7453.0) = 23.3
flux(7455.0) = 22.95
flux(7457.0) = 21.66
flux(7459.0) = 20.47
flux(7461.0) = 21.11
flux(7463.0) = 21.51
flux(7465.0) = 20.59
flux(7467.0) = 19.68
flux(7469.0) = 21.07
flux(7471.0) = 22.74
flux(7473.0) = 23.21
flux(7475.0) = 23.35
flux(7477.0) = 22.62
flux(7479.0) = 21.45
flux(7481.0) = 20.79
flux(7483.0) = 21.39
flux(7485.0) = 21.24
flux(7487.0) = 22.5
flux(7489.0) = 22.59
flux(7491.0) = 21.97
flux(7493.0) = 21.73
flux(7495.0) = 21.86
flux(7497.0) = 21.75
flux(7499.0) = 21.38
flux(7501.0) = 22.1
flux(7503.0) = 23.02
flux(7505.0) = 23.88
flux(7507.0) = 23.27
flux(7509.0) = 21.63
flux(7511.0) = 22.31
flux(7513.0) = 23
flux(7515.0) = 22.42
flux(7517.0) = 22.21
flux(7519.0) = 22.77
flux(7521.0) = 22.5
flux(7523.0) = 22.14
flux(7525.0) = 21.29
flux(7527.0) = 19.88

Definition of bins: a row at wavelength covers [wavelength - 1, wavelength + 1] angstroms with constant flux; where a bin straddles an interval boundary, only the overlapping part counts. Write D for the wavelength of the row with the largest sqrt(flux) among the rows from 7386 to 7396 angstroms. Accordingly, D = 7395.0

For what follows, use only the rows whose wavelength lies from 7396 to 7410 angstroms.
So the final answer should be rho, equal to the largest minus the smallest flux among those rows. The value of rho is 2.9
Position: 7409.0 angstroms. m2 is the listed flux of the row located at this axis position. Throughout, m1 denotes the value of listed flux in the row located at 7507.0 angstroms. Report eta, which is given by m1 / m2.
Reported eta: 1.18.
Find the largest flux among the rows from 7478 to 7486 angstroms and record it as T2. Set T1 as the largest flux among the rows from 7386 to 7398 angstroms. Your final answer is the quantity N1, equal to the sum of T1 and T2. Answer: 42.1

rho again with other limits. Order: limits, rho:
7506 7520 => 1.6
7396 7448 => 3.7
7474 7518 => 3.1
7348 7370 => 2.4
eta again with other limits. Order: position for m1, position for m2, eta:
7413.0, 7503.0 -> 0.90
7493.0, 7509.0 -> 1.00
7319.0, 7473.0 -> 1.02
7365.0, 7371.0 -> 1.12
